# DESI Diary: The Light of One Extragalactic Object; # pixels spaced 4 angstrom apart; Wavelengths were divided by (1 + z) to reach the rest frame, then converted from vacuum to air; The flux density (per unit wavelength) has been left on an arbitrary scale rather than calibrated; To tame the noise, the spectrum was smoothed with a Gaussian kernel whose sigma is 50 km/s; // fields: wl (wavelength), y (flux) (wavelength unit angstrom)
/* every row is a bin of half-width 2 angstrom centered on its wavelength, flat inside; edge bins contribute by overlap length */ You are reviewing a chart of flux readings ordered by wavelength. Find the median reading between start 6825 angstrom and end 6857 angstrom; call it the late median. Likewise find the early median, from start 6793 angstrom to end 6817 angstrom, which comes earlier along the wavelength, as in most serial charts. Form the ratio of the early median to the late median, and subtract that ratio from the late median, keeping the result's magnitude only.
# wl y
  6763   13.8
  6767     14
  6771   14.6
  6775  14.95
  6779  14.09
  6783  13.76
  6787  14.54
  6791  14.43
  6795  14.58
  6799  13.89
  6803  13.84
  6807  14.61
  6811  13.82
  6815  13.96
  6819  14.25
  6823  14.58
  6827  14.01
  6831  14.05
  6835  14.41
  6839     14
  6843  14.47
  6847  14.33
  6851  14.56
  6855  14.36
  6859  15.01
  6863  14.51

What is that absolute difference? 13.37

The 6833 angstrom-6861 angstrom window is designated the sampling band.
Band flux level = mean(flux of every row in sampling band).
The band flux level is 14.4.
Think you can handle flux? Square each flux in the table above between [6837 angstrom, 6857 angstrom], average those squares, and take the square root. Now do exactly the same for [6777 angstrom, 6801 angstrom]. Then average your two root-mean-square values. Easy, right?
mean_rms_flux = 14.3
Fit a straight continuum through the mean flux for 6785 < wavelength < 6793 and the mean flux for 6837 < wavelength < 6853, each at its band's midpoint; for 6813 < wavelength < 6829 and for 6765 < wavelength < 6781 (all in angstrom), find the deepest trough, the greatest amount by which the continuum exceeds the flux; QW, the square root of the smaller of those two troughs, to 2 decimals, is 0.68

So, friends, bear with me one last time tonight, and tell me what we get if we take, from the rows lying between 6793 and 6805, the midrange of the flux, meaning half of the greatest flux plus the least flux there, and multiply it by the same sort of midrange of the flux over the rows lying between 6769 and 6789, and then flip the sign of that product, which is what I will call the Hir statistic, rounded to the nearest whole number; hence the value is -204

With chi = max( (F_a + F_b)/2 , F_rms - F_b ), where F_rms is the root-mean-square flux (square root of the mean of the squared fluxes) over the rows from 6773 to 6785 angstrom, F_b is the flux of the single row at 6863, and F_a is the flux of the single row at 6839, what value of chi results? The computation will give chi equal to 14.3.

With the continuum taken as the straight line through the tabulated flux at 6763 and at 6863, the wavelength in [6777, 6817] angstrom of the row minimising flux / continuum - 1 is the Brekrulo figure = 6811 angstrom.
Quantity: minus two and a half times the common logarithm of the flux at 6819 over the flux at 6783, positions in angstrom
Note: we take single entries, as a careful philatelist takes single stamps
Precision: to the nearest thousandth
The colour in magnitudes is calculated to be -0.038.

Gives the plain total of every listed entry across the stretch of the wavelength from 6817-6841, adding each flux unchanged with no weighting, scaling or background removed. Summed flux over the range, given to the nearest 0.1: 85.3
